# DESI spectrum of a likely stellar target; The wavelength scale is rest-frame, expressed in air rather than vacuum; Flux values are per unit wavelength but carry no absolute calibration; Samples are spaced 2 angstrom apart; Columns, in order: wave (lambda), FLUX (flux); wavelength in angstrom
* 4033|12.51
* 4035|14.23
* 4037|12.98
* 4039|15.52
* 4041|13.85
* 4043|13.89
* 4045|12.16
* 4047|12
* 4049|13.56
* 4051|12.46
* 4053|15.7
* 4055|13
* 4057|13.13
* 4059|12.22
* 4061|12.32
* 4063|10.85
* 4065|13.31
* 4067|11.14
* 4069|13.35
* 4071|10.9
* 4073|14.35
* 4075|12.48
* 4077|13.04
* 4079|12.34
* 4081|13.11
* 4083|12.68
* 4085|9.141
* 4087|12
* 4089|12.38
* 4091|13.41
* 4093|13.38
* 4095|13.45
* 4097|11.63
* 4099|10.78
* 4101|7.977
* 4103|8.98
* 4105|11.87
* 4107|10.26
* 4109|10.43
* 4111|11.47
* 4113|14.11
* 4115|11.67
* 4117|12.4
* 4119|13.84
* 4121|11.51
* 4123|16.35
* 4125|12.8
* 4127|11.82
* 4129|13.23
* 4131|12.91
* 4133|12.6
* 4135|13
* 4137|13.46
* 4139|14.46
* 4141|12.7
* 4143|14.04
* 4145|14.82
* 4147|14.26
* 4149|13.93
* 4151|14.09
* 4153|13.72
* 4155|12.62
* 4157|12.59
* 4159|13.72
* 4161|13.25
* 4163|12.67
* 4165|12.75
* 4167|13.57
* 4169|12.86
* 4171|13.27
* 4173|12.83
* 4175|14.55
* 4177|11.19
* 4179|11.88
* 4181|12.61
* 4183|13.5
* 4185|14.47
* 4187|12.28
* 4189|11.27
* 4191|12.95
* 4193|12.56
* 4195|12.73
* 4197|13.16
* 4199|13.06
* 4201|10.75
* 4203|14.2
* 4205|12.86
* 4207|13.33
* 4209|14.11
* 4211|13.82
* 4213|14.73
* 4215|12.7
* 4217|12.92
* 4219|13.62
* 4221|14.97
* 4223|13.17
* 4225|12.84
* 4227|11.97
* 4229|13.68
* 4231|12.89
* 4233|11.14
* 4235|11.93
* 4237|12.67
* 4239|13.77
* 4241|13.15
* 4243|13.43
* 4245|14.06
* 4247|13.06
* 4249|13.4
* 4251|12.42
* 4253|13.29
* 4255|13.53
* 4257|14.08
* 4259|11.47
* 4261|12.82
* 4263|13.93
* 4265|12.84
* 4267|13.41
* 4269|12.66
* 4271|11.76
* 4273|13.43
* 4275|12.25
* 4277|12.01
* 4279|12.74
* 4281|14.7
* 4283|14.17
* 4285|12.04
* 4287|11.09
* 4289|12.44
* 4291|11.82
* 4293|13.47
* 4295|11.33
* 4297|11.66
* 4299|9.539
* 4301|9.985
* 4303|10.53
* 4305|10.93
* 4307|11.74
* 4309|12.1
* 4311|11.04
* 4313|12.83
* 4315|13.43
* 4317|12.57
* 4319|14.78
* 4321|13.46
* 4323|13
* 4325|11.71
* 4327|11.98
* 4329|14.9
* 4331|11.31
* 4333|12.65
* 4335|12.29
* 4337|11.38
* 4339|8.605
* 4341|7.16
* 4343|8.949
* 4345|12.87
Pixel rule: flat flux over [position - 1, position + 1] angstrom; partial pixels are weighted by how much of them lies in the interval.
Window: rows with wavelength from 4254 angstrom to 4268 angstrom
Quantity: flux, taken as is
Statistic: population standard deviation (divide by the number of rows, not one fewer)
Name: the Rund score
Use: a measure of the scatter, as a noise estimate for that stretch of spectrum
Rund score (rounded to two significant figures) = 0.82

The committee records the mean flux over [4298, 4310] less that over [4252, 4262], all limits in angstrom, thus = -2.2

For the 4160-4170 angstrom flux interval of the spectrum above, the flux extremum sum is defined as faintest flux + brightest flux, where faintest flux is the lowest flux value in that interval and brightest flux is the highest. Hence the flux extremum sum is 26.2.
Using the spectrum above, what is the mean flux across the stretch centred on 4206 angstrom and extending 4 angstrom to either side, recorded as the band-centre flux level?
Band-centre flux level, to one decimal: 13.6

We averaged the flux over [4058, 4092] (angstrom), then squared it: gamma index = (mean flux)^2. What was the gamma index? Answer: 151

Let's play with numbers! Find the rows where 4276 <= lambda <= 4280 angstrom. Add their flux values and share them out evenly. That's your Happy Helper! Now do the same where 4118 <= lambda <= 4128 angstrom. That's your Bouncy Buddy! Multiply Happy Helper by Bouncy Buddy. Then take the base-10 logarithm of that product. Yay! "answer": 2.22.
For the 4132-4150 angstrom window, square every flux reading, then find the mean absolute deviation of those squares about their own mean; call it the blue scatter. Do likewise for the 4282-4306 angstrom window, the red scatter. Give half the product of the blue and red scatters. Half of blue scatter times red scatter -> 218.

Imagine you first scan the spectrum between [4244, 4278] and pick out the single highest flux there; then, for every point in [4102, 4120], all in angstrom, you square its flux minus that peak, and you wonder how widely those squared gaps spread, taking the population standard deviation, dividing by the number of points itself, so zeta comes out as 7.9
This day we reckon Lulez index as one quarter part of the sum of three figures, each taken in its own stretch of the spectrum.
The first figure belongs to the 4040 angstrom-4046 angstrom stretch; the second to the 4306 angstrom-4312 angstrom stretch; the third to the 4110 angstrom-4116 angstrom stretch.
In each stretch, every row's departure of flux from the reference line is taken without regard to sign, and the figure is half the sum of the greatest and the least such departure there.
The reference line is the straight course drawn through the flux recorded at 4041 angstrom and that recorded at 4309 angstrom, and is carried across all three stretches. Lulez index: 0.67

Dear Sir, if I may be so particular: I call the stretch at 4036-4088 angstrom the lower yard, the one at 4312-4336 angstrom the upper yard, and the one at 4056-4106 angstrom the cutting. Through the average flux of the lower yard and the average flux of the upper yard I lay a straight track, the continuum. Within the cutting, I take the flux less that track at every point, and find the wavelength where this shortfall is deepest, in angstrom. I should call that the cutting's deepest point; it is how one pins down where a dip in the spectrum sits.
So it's 4101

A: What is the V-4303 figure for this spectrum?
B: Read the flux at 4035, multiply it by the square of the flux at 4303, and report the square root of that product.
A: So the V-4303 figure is 40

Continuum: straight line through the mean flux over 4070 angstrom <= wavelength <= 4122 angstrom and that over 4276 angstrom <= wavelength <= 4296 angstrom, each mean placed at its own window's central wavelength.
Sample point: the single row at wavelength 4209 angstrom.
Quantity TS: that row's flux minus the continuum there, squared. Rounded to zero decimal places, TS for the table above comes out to 3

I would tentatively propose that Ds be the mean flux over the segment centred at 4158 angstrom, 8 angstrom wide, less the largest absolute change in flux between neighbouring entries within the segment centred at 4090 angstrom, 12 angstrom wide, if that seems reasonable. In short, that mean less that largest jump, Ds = 10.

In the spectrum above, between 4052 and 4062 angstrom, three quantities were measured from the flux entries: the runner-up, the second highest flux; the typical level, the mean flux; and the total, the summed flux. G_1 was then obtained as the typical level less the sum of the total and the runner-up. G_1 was -66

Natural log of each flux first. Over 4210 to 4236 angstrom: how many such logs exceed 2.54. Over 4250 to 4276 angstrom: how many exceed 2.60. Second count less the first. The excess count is -7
